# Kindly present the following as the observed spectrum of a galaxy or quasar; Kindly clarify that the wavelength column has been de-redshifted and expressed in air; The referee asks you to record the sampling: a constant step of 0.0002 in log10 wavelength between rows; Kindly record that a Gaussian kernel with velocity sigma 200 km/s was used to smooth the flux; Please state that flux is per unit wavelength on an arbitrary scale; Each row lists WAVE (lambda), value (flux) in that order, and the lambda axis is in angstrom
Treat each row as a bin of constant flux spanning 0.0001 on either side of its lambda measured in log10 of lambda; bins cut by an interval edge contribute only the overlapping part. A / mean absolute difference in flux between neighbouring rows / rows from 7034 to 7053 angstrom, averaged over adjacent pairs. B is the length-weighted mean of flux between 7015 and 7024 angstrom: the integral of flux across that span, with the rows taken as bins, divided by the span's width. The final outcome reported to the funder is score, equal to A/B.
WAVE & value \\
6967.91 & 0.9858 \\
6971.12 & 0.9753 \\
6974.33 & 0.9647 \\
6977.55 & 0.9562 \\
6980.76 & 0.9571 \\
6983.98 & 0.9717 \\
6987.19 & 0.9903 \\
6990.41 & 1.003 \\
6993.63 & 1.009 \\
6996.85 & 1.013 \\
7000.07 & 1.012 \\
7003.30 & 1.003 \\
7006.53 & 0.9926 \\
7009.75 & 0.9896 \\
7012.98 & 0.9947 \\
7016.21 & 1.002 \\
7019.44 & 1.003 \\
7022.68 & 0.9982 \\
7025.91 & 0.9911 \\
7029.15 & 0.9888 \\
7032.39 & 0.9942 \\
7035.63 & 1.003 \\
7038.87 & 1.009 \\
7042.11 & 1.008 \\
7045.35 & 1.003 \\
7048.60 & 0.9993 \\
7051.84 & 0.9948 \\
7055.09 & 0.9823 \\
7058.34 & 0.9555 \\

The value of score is 0.0040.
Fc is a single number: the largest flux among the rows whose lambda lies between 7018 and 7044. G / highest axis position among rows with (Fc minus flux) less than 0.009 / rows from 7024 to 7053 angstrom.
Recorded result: 7045.35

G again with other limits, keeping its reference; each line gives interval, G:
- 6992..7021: 7019.44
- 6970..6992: 6990.41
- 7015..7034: 7019.44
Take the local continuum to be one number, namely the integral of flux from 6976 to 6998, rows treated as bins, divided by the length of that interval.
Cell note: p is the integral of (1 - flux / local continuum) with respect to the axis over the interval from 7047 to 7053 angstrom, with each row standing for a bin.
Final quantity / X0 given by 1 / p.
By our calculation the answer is -14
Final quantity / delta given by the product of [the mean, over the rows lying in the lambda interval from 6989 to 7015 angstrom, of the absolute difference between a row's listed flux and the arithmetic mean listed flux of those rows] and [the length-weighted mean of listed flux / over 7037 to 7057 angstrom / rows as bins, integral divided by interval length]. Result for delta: 0.007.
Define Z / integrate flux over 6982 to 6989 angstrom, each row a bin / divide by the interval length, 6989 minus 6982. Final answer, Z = 0.98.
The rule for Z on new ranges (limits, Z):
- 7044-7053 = 1.00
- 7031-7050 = 1.00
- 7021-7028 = 0.99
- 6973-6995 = 0.98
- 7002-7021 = 1.00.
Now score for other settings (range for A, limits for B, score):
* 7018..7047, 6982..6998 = 0.0051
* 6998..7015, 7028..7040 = 0.0069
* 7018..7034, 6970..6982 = 0.0051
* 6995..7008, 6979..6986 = 0.0070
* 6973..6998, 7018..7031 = 0.0094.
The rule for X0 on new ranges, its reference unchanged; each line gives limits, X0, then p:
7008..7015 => -20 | -0.05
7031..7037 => -13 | -0.08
